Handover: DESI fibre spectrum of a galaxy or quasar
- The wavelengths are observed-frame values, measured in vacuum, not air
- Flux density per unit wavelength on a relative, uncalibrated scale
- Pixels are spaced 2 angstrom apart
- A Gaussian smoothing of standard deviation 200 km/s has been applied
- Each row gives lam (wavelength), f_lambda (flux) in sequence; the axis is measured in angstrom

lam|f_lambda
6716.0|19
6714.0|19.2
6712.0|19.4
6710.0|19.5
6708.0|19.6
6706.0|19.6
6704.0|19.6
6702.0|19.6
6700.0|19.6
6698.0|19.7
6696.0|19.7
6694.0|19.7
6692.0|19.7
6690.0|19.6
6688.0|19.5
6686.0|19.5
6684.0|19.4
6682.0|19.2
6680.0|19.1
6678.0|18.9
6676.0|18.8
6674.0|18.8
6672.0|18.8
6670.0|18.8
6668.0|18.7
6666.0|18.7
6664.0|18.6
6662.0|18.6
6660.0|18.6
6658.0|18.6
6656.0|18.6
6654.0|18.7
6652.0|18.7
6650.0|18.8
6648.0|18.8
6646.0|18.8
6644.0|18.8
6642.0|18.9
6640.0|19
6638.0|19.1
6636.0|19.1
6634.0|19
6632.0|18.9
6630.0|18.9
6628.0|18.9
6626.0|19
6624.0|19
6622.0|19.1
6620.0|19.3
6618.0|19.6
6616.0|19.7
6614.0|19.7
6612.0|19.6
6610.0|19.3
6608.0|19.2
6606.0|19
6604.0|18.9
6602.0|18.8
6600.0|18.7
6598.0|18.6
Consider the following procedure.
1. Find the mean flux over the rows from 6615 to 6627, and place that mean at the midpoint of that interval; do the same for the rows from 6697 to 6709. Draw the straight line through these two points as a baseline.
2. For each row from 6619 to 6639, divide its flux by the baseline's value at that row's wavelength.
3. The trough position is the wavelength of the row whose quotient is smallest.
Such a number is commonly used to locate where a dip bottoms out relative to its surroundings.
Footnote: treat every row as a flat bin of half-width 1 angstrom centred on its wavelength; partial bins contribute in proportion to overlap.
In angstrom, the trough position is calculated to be 6632.0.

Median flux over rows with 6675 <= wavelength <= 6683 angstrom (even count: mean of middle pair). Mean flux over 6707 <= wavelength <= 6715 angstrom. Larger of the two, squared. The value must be 377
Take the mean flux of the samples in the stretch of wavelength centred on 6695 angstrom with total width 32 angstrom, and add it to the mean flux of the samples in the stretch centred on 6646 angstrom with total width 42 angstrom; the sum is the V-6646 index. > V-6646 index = 38.4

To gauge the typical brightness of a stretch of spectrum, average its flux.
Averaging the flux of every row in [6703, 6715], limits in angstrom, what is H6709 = 19.5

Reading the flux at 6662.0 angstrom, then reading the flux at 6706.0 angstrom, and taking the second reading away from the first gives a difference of -1.0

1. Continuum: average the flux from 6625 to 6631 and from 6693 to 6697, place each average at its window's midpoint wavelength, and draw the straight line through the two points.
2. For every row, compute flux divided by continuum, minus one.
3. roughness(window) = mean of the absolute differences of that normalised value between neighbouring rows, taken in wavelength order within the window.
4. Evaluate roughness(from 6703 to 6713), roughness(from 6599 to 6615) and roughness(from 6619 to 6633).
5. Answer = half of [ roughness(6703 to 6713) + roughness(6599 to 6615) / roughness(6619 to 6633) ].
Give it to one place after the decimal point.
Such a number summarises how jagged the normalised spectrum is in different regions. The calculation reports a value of 0.7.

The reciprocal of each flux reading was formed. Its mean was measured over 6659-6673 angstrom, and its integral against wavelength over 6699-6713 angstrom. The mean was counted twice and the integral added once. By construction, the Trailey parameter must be 0.823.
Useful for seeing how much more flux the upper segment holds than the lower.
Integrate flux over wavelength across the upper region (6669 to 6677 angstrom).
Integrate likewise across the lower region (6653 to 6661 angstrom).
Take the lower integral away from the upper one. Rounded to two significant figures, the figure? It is 1.4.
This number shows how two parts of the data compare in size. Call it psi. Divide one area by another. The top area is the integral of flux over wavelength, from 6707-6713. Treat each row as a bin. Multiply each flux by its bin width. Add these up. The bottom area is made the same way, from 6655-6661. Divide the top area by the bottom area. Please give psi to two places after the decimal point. 1.05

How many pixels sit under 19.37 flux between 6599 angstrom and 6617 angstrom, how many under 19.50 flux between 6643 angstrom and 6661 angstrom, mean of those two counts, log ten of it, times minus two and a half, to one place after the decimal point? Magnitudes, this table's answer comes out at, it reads -2.2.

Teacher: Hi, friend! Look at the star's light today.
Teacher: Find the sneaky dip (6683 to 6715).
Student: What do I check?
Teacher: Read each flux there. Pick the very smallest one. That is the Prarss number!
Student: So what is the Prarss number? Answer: 19.2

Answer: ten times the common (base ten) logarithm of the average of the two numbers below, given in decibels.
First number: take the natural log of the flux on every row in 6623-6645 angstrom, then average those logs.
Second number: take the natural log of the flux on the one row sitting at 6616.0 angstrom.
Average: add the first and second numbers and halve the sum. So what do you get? 4.72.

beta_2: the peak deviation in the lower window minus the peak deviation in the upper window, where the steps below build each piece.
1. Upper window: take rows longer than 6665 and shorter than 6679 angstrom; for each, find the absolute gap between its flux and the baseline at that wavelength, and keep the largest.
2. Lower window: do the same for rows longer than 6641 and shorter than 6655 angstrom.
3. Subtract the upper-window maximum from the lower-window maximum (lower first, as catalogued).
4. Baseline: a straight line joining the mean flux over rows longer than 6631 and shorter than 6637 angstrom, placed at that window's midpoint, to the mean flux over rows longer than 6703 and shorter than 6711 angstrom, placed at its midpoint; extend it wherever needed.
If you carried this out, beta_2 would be -0.1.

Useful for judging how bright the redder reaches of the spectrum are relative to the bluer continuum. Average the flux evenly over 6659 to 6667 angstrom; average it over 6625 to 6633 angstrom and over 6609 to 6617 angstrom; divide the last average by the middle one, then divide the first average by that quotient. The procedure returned 18.0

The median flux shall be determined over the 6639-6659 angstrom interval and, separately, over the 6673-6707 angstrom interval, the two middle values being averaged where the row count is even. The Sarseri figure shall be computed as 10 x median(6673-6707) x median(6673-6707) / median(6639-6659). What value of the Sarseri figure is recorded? 204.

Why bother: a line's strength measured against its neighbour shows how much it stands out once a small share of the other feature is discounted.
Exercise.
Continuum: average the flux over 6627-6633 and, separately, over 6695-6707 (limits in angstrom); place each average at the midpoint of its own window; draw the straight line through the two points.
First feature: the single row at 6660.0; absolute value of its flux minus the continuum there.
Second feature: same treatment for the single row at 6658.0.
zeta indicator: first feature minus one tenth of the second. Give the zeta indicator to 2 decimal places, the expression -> 0.55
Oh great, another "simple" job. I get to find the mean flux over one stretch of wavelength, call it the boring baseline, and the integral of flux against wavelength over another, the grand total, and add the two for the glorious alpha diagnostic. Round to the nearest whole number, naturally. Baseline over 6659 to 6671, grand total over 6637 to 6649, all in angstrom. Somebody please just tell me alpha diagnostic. 245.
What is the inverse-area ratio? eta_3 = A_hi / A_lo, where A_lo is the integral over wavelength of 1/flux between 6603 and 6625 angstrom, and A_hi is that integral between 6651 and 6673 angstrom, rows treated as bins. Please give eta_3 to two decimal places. 1.03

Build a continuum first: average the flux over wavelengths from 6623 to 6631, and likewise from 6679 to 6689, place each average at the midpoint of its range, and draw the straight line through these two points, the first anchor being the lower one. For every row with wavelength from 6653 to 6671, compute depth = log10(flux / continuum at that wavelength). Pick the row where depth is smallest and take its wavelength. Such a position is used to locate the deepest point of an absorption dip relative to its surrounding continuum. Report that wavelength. 6664.0 angstrom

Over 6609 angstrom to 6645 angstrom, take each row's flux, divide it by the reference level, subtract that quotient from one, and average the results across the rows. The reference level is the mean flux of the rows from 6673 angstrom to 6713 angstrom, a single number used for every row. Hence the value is 0.014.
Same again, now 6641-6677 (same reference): 0.036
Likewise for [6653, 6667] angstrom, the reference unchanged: 0.041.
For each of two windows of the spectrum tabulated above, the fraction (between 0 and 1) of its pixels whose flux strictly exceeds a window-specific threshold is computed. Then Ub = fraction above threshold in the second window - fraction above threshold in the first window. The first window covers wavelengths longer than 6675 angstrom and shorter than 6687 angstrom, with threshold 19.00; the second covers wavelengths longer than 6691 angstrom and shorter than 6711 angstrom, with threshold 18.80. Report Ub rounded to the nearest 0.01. 0.33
